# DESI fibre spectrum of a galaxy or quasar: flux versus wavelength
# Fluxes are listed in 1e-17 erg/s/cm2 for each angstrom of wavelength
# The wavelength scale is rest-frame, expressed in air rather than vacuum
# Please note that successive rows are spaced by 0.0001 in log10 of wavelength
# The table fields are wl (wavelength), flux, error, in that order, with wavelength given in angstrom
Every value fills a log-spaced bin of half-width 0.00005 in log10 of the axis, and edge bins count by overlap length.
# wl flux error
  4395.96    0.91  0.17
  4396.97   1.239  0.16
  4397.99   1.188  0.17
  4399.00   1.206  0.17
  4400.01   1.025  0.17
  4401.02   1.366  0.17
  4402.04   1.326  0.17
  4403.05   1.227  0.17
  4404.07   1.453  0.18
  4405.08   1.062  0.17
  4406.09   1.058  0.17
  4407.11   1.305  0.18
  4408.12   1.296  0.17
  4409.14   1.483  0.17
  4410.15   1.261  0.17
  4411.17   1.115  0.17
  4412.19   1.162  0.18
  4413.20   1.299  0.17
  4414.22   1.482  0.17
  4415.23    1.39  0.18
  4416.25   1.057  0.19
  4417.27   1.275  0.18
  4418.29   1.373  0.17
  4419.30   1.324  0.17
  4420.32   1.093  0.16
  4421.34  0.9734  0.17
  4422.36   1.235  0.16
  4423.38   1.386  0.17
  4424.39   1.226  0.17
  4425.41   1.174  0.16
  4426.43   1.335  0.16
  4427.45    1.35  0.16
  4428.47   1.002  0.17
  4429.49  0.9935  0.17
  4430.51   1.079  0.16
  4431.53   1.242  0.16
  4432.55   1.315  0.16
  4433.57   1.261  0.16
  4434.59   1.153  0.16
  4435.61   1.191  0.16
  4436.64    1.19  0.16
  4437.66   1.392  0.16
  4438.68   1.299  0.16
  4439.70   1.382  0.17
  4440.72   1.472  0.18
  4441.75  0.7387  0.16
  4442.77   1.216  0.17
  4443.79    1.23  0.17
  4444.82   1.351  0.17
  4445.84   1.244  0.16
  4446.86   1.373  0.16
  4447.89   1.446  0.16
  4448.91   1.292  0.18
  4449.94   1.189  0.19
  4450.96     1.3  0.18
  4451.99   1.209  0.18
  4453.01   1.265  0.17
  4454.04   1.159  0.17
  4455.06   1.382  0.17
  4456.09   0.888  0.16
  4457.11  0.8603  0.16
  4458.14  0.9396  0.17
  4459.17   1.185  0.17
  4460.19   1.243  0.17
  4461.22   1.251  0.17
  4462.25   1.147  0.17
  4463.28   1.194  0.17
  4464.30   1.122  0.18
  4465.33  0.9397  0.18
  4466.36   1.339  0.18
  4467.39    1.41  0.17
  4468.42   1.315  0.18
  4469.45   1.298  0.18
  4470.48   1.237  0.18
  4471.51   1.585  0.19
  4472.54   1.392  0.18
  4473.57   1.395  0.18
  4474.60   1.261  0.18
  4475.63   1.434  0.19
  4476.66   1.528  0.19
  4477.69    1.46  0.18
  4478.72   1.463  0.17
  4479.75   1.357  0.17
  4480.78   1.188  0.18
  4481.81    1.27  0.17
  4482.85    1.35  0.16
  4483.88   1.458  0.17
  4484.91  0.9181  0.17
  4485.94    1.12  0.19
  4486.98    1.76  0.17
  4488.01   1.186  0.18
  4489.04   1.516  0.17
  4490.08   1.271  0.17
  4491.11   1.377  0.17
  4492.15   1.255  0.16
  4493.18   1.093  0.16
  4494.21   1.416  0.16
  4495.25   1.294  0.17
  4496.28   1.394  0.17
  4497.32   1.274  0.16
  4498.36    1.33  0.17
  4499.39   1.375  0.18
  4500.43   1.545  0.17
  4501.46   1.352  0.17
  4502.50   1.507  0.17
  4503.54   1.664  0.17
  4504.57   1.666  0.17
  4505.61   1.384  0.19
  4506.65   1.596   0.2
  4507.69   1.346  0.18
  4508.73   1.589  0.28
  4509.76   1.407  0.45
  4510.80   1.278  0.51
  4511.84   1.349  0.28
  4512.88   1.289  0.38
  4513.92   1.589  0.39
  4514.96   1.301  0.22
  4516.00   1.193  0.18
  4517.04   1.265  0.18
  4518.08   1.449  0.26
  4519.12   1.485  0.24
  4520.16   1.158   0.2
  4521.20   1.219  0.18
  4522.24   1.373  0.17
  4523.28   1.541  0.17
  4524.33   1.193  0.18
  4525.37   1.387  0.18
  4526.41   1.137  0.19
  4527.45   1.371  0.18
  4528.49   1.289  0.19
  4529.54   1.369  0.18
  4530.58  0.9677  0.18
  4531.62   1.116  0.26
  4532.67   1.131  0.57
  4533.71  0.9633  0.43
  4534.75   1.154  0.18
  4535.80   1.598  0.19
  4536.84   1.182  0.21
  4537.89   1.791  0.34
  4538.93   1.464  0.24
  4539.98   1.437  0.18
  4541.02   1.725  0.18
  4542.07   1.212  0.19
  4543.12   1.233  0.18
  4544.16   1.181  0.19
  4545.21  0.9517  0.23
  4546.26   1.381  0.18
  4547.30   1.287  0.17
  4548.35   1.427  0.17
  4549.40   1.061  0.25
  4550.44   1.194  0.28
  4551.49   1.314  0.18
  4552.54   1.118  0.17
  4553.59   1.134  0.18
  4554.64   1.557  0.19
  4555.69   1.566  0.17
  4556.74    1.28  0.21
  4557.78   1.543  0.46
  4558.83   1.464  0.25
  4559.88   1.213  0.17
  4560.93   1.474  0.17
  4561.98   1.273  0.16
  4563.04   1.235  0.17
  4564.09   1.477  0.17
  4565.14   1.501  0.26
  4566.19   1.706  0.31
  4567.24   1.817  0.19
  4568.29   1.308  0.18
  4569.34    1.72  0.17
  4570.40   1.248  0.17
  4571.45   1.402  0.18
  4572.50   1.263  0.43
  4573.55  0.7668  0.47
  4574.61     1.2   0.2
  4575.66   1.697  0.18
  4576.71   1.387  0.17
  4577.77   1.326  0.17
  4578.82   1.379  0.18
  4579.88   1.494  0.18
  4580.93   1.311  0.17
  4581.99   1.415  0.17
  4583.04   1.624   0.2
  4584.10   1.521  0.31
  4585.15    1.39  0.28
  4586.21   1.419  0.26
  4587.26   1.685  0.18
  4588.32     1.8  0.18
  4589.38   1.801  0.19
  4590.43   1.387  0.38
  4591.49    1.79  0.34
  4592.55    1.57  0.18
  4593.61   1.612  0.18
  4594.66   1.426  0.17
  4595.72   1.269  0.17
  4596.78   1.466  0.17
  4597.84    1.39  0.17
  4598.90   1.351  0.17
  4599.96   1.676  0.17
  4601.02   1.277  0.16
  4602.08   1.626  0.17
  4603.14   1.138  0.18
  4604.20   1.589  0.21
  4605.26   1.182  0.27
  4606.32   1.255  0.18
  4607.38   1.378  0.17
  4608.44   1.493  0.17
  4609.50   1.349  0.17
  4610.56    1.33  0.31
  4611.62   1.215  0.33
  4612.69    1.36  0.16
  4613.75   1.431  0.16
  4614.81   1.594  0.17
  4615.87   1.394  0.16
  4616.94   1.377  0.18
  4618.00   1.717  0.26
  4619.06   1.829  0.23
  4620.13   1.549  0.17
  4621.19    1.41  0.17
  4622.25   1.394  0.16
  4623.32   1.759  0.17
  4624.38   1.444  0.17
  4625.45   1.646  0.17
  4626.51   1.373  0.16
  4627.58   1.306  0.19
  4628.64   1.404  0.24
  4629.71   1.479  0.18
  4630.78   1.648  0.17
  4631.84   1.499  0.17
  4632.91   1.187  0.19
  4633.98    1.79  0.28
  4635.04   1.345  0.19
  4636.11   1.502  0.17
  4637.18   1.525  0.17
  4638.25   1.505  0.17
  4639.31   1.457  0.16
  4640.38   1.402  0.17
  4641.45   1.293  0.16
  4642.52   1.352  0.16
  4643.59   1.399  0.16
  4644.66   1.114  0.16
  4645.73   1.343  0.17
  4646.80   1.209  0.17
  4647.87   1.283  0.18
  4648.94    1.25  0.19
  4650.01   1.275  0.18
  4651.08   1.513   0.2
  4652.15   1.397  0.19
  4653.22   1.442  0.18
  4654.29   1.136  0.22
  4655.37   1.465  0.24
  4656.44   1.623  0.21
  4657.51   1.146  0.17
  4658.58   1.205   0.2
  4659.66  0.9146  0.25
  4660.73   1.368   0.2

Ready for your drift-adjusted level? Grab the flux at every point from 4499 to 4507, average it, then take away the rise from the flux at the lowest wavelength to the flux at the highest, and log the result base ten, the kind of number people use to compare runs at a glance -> 0.11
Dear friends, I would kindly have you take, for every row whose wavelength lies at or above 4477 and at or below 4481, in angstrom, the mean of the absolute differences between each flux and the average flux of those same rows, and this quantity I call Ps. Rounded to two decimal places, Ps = 0.09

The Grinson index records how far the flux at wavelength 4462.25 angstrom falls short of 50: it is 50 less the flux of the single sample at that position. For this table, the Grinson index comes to 48.9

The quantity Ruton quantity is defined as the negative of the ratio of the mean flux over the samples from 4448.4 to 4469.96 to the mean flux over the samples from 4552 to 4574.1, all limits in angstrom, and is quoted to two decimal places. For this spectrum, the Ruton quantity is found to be -0.86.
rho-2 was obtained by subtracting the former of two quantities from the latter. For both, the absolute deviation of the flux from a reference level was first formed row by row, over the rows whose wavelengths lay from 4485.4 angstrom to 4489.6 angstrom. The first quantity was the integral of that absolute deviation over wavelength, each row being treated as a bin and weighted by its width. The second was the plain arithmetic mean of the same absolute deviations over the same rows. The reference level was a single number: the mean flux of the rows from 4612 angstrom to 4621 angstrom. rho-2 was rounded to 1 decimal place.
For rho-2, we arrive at -0.8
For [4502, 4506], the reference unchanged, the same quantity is -0.3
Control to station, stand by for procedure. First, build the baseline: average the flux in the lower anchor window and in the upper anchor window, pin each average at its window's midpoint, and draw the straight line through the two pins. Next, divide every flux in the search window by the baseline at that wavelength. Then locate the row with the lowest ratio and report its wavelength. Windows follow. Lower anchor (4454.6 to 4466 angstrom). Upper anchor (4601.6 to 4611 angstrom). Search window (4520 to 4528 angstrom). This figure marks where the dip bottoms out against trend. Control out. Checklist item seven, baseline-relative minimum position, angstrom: 4526.41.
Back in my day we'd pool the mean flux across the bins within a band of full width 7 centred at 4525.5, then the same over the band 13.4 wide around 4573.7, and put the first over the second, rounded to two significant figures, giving 0.96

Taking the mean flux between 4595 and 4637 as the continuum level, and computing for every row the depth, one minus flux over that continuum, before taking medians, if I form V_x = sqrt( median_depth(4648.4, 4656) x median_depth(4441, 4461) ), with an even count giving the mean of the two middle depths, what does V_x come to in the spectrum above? 0.072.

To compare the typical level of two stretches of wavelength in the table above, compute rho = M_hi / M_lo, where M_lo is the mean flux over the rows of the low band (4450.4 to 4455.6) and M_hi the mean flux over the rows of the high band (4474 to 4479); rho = 1.13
